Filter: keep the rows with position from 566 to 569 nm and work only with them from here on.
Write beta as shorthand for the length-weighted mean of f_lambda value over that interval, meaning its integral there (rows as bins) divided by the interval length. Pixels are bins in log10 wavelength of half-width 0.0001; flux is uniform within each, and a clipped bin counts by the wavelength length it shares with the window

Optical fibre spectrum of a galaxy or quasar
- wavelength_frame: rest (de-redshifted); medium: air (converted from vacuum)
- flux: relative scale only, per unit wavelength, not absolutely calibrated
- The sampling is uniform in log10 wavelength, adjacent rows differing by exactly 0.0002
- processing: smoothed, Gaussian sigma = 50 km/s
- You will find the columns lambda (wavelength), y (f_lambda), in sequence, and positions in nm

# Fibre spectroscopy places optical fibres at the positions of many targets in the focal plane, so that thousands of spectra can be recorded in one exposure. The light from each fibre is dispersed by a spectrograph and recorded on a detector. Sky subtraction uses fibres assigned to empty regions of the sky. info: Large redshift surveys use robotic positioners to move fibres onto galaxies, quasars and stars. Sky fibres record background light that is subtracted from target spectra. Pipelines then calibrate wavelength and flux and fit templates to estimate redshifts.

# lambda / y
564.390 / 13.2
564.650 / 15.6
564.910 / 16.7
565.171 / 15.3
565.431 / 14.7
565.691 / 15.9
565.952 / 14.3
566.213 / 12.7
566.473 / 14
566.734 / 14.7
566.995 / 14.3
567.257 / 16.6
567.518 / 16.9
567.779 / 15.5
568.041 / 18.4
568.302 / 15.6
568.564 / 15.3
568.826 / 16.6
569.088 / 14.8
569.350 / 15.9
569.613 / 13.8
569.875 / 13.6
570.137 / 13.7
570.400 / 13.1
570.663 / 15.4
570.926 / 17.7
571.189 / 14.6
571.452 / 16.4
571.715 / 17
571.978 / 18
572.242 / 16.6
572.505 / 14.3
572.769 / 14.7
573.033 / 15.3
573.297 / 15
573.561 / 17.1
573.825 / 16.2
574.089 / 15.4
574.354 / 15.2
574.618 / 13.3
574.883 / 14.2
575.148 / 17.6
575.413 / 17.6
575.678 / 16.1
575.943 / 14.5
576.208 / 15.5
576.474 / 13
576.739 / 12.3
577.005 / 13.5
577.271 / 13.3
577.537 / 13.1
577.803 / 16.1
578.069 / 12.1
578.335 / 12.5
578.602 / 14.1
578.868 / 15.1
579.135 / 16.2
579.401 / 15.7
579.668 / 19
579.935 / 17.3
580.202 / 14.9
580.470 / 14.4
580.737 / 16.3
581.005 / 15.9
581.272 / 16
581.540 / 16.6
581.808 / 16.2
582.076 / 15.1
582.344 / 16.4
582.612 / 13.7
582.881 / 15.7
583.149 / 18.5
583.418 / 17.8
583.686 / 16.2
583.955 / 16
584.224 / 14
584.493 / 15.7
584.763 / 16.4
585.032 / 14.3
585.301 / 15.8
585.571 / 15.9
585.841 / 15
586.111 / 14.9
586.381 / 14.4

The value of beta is 15.5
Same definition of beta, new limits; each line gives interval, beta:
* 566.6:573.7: 15.6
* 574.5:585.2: 15.3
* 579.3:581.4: 16.2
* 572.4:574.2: 15.4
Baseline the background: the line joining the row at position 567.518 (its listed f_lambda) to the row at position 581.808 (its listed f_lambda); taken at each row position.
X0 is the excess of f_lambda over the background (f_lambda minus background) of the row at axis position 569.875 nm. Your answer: -3.2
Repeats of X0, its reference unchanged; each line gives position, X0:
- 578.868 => -1.2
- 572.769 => -1.9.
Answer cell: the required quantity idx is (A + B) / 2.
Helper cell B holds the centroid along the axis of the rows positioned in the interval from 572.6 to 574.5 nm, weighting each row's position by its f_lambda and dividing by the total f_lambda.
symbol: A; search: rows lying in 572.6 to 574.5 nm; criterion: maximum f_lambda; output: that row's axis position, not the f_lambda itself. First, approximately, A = 573.561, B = 573.57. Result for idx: 573.56 nm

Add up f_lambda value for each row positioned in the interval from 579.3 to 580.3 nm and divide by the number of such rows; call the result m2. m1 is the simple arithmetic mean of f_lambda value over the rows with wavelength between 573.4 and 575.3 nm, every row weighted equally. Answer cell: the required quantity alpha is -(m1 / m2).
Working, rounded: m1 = 15.6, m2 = 16.7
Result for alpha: -0.93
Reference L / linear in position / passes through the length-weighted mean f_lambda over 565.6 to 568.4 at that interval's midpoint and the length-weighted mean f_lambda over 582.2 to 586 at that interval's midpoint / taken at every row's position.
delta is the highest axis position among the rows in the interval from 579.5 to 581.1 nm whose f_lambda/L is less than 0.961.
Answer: 580.470 nm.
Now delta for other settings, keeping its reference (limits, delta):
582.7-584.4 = 584.224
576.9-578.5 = 578.335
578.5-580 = 578.602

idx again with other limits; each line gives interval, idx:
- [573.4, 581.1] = 578.48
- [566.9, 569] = 567.98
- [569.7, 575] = 572.18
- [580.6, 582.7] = 581.60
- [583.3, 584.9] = 583.75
